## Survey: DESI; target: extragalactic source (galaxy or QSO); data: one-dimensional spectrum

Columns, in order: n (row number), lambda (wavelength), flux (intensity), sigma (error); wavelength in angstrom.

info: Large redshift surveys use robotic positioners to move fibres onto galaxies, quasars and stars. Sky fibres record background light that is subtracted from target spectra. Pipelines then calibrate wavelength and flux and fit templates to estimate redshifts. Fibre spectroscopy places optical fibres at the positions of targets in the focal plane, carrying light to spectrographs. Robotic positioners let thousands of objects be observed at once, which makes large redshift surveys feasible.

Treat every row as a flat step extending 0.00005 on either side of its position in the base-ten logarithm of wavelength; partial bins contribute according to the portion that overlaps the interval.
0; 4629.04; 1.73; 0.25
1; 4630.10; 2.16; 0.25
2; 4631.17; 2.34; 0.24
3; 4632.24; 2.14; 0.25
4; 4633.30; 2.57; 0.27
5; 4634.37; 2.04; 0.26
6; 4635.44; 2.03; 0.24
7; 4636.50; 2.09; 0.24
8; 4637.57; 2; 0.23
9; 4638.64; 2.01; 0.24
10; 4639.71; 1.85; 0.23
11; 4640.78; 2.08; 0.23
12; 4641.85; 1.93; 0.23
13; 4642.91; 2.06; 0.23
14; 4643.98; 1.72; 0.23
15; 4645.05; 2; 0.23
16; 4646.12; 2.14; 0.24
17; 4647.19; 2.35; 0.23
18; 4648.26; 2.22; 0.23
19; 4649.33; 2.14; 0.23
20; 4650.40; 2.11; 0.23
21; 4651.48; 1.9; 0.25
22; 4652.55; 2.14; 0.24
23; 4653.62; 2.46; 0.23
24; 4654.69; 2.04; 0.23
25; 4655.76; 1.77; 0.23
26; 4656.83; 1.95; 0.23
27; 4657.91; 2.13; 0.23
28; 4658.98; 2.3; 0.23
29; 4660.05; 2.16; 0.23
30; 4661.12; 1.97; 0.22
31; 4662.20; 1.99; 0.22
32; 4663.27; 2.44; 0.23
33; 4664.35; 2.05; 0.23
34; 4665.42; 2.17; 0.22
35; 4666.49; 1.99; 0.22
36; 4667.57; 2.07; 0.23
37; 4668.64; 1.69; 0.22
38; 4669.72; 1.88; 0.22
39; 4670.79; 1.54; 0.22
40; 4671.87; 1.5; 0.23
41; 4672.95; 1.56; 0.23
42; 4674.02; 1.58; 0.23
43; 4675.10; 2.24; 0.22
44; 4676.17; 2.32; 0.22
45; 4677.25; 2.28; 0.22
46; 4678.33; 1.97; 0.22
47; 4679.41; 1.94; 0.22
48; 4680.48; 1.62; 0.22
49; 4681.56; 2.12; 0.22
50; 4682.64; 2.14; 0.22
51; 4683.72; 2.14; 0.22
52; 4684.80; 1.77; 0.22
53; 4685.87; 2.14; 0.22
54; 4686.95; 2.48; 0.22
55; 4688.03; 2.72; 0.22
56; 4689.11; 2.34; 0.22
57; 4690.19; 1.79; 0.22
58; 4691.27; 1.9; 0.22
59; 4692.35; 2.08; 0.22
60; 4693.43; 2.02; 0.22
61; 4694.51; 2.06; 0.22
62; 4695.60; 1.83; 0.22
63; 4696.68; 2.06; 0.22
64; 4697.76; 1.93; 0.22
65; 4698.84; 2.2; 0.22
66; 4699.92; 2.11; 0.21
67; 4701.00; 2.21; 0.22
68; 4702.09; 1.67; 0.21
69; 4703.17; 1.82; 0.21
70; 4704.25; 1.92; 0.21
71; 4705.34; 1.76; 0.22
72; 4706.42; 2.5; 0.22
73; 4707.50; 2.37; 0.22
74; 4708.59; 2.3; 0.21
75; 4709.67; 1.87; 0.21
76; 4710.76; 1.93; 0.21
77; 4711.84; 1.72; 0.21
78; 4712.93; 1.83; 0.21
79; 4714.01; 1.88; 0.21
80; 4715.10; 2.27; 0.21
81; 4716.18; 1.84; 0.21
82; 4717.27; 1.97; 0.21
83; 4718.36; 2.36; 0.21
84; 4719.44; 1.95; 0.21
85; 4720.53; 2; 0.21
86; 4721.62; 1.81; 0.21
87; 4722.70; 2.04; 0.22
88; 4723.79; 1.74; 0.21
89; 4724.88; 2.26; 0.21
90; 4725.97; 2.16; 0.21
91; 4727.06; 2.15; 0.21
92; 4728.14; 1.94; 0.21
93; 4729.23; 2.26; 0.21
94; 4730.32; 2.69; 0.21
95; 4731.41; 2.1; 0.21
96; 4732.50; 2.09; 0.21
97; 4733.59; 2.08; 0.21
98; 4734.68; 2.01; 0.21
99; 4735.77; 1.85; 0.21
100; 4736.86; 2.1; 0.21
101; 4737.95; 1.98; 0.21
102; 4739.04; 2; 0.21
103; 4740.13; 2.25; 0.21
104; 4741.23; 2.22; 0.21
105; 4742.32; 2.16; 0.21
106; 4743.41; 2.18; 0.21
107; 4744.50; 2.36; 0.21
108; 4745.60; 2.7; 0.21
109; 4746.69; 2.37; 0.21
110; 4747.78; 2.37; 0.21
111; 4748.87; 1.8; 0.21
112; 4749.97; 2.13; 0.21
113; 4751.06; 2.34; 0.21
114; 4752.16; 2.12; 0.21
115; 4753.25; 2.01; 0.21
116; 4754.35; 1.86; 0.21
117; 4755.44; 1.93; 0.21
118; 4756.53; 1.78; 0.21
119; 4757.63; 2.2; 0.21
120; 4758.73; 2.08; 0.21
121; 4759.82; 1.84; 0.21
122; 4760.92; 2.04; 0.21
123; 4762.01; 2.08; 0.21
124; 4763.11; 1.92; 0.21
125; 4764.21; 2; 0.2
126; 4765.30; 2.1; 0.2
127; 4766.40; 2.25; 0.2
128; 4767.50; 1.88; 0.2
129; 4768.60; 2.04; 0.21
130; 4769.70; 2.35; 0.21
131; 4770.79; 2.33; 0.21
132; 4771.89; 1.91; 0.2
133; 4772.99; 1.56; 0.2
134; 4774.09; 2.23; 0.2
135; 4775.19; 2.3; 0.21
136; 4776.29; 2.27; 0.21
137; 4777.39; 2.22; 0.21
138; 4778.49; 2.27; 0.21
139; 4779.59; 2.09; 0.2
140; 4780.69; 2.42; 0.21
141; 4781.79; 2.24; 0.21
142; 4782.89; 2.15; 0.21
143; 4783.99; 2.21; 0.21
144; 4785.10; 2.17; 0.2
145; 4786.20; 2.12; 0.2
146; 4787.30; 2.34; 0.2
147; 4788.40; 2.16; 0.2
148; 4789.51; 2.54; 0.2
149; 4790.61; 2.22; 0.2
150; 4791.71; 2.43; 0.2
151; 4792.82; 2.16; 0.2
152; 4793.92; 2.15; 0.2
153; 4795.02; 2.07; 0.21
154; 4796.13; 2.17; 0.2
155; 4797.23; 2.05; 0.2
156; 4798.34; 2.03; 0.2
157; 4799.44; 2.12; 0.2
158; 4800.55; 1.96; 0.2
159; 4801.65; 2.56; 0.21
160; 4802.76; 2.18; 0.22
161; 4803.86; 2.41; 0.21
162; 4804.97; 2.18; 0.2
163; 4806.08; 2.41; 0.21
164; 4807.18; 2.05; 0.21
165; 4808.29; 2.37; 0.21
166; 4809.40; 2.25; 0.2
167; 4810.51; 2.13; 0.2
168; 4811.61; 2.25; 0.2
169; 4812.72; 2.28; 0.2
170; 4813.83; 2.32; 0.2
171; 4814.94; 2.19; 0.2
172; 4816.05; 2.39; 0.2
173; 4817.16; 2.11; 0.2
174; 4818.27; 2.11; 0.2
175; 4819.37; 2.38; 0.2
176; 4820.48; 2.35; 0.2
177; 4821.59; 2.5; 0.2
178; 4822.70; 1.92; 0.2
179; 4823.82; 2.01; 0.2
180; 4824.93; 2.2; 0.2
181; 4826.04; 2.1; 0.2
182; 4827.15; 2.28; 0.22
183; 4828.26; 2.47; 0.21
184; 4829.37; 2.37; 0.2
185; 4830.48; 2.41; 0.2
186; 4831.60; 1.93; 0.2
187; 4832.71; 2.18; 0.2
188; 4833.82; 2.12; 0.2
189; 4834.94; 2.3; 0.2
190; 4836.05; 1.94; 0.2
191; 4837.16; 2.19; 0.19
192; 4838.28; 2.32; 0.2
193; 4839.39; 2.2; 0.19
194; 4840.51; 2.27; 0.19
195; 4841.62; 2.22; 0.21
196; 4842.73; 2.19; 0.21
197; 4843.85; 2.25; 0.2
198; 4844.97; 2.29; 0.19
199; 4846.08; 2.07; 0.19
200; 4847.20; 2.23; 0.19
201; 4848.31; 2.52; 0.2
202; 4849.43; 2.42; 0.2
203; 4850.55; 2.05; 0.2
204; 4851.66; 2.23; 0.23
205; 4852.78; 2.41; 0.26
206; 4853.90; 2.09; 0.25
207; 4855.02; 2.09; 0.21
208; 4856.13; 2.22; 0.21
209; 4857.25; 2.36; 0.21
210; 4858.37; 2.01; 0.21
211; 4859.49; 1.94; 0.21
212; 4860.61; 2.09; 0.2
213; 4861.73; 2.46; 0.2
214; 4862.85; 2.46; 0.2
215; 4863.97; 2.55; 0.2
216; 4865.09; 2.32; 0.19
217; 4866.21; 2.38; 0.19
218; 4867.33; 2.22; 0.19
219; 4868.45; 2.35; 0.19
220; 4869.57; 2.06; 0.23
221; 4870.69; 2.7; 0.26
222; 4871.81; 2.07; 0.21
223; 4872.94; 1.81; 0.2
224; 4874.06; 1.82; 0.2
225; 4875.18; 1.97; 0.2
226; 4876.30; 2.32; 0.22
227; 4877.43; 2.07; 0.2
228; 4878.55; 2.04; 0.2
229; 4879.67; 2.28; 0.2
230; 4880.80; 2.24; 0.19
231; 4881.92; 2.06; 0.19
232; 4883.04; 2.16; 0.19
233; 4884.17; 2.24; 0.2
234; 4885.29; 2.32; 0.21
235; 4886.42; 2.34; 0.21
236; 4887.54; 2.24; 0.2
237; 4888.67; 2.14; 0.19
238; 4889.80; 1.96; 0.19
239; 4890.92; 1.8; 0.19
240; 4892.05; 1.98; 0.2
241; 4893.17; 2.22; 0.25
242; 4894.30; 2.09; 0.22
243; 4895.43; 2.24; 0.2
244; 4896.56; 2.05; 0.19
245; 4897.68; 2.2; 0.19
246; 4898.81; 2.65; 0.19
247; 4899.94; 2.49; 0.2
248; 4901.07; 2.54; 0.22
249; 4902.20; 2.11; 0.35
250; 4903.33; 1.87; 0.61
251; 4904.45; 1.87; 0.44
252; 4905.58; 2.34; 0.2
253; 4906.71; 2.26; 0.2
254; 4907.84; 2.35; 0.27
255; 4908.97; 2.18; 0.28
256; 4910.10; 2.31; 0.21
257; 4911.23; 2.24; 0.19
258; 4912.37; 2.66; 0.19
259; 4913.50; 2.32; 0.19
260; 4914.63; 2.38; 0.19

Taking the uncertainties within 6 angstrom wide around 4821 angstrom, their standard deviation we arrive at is 0.0000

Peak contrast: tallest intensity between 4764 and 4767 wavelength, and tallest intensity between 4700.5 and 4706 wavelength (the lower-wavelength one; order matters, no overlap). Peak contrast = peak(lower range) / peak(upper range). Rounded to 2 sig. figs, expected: 0.98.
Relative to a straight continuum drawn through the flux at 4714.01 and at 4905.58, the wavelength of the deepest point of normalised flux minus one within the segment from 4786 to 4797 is 4795.02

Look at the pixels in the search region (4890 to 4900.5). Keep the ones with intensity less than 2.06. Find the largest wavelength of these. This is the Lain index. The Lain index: 4896.56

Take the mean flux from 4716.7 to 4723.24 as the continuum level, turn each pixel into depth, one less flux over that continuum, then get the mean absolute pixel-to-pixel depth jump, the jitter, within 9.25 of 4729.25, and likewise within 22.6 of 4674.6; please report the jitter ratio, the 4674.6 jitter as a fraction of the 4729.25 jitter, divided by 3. 0.34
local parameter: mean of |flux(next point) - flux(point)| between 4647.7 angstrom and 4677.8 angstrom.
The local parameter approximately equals 0.20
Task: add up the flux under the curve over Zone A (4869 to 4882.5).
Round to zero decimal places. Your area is 29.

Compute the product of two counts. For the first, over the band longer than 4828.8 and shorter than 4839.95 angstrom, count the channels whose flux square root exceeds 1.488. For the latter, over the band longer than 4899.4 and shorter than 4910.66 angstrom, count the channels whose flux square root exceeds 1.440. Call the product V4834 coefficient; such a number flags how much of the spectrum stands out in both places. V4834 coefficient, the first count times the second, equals 32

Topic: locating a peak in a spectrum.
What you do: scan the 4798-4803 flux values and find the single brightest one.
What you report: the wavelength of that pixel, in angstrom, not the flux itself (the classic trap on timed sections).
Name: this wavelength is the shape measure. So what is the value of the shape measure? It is 4801.65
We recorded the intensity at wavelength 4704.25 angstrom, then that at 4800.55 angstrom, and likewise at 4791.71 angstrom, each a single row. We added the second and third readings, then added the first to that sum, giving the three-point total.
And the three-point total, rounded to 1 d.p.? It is 6.3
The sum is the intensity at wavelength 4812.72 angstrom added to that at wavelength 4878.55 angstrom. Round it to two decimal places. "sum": 4.32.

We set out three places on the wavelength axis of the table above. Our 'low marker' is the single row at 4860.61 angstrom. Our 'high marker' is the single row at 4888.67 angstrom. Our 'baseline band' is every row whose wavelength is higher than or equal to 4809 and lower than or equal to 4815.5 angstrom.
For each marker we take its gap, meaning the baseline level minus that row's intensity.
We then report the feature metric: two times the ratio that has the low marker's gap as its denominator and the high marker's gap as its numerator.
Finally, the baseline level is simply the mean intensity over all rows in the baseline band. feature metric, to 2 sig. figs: 1.3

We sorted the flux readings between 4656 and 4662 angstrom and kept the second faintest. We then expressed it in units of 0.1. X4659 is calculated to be 19.7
